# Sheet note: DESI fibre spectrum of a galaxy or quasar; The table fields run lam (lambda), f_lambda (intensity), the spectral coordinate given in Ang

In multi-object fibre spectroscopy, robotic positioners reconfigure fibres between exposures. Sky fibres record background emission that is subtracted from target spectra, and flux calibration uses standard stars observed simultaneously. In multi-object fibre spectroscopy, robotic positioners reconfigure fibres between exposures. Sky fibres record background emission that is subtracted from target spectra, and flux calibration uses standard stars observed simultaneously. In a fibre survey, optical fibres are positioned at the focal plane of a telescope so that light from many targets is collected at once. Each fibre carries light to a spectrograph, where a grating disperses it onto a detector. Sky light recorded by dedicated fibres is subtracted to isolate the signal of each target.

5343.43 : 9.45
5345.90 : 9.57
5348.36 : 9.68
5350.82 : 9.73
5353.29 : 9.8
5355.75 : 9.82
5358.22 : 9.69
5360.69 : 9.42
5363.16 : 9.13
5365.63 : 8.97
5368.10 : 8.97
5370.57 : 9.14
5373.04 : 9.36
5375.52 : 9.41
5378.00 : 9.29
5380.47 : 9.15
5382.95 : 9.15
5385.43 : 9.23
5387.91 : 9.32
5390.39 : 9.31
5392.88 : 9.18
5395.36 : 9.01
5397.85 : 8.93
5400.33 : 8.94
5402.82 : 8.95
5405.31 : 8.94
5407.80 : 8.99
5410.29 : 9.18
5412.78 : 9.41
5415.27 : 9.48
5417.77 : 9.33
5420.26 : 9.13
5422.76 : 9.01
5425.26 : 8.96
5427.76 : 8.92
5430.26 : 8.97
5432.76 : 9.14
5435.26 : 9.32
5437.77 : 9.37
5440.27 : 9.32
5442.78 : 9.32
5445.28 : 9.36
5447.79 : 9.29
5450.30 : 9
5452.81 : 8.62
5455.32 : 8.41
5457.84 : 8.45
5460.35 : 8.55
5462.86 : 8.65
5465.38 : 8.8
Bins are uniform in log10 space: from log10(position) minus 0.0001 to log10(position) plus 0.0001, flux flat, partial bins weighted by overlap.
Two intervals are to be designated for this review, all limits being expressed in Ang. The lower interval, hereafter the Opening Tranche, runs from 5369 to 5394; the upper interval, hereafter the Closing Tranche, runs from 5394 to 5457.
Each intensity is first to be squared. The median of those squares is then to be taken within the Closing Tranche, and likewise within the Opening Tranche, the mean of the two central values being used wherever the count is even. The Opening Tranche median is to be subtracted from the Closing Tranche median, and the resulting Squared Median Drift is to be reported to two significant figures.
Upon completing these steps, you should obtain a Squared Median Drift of -4.6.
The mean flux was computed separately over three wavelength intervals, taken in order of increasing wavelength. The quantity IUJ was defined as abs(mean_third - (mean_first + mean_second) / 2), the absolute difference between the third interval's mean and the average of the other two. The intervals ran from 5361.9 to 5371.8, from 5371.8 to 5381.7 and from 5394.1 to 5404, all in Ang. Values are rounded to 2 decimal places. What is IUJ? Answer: 0.22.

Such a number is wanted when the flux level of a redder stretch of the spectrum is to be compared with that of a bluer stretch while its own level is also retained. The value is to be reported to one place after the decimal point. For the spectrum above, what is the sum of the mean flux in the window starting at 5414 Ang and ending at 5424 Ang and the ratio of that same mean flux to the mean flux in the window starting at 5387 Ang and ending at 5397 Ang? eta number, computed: 10.2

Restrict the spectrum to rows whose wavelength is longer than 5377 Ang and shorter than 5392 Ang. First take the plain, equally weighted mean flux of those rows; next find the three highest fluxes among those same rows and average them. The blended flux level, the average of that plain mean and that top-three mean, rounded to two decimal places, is 9.27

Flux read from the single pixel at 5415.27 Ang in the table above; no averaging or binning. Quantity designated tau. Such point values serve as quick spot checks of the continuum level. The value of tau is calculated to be 9.48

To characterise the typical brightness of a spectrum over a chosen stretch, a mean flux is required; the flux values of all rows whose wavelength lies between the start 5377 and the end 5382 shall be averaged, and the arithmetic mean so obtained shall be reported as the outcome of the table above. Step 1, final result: 9.22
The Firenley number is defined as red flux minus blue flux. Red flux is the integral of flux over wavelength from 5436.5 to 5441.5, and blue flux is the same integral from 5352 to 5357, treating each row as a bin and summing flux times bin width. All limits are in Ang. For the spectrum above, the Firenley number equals -2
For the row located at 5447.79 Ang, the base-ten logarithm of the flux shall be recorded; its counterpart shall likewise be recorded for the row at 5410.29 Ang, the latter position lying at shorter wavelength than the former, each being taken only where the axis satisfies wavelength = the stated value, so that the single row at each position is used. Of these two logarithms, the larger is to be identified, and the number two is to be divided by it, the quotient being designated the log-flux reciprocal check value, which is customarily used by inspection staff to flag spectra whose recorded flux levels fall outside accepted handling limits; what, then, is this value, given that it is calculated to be 2.07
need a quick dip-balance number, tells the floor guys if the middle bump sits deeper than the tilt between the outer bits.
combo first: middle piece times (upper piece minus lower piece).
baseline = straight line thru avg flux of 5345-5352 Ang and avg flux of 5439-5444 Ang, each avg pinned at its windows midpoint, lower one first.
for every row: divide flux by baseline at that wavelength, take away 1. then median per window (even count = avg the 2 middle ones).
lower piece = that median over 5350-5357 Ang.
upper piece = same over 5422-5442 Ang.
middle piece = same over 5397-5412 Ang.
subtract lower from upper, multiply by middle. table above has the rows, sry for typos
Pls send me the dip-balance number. 0.0026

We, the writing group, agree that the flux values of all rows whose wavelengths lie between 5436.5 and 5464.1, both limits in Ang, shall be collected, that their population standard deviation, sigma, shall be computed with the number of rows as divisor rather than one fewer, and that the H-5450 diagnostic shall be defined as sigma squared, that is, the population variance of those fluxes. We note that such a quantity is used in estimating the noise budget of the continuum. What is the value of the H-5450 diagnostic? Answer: 0.149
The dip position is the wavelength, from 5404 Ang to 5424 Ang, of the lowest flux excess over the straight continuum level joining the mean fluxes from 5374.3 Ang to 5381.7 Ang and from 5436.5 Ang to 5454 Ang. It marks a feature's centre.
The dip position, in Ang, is 5405.31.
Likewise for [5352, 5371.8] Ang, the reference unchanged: 5365.63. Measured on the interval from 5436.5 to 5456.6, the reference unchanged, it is 5455.32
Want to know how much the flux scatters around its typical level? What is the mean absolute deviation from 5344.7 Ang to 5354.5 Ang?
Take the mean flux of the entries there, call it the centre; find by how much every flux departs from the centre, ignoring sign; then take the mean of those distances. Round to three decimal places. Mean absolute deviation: 0.070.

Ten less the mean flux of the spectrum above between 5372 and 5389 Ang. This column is 0.73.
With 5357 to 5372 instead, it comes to 0.78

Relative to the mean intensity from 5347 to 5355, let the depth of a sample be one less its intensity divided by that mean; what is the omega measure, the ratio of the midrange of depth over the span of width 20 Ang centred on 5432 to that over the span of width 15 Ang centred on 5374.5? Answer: 1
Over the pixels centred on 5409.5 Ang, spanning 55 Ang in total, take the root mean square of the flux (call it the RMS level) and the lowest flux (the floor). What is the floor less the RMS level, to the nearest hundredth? -0.21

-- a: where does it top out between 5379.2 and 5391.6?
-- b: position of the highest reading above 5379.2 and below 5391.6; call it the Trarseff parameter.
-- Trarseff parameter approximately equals 5387.91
